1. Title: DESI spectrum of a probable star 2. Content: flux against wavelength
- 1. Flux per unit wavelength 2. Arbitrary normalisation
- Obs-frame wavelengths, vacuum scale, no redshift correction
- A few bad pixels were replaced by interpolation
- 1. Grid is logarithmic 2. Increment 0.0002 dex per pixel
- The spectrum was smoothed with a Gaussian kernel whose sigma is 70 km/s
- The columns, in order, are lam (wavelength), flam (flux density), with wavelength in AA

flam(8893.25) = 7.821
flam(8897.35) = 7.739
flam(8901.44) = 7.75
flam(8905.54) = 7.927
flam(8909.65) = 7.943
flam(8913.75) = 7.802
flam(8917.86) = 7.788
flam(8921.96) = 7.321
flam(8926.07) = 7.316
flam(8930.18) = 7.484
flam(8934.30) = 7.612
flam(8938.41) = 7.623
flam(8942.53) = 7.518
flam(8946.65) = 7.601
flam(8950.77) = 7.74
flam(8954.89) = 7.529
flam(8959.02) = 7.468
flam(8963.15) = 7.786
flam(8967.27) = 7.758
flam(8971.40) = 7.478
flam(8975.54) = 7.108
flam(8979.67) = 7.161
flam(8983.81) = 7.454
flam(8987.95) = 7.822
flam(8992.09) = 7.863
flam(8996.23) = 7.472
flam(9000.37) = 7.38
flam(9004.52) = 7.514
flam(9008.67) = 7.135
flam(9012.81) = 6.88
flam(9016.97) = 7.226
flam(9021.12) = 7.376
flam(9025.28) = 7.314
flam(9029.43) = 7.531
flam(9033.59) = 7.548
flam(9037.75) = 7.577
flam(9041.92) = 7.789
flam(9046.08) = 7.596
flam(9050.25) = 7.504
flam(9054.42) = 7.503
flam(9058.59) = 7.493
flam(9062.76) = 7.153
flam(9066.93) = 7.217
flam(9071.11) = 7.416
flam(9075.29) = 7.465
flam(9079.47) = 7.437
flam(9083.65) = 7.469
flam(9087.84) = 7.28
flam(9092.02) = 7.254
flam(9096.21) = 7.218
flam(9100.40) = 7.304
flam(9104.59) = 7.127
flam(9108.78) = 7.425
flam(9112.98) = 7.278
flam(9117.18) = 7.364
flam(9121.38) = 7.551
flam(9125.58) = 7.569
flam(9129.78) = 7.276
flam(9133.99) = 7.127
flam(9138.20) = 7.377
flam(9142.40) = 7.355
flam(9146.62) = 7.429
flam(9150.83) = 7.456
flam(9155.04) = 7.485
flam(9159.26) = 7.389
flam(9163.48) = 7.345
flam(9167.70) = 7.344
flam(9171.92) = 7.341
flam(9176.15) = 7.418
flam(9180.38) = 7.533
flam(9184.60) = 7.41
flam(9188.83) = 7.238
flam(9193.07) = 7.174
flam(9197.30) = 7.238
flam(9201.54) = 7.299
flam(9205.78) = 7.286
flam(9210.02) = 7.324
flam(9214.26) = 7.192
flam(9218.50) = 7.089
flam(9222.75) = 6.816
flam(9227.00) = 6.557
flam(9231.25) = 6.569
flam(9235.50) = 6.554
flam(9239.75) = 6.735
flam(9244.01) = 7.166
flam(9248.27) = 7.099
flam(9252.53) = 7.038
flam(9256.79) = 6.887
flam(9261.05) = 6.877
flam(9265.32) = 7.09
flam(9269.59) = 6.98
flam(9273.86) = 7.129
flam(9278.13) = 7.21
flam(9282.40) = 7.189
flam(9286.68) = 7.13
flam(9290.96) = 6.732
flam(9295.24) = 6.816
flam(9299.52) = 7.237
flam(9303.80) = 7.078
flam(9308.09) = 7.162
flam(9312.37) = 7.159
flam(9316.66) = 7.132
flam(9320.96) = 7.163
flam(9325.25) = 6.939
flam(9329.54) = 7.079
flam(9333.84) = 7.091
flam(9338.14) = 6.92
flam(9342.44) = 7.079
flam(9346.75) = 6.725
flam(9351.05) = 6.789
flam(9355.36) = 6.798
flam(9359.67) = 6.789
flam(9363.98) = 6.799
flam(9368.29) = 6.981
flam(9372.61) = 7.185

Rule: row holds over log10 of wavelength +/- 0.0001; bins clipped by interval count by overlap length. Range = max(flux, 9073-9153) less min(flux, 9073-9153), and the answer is 0.44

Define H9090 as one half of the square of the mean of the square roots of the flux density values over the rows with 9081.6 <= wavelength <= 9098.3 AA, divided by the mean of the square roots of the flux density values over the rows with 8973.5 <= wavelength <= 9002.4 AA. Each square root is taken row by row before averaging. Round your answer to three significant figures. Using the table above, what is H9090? 1.34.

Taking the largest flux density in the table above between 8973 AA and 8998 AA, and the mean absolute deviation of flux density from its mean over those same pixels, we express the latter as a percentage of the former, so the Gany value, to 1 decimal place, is 3.1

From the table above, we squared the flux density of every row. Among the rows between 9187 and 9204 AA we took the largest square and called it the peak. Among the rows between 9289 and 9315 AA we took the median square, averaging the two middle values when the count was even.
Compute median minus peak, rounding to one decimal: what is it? -2.6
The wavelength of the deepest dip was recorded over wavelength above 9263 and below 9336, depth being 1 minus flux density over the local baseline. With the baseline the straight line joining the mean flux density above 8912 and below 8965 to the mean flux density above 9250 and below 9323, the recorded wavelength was 9290.96 AA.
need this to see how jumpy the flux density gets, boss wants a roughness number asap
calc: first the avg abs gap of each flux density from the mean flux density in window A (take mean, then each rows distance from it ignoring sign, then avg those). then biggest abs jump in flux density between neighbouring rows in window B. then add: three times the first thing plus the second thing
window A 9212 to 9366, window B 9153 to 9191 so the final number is 0.70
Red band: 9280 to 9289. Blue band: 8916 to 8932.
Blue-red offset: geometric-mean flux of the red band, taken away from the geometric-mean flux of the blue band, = 0.32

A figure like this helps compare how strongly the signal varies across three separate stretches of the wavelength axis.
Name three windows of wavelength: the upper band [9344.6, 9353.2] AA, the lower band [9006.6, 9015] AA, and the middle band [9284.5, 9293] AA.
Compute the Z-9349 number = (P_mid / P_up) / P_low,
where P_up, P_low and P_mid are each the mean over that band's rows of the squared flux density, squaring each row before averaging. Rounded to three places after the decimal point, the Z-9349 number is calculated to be 0.021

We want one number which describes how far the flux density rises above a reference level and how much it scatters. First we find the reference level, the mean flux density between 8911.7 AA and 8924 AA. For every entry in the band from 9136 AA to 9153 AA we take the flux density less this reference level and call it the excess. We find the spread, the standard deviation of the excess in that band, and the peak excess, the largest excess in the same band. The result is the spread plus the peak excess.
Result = -0.14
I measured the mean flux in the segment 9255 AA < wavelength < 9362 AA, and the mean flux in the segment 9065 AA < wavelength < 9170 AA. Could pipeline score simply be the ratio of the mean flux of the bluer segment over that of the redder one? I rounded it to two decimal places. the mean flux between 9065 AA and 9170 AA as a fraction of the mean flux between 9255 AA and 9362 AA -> 1.05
